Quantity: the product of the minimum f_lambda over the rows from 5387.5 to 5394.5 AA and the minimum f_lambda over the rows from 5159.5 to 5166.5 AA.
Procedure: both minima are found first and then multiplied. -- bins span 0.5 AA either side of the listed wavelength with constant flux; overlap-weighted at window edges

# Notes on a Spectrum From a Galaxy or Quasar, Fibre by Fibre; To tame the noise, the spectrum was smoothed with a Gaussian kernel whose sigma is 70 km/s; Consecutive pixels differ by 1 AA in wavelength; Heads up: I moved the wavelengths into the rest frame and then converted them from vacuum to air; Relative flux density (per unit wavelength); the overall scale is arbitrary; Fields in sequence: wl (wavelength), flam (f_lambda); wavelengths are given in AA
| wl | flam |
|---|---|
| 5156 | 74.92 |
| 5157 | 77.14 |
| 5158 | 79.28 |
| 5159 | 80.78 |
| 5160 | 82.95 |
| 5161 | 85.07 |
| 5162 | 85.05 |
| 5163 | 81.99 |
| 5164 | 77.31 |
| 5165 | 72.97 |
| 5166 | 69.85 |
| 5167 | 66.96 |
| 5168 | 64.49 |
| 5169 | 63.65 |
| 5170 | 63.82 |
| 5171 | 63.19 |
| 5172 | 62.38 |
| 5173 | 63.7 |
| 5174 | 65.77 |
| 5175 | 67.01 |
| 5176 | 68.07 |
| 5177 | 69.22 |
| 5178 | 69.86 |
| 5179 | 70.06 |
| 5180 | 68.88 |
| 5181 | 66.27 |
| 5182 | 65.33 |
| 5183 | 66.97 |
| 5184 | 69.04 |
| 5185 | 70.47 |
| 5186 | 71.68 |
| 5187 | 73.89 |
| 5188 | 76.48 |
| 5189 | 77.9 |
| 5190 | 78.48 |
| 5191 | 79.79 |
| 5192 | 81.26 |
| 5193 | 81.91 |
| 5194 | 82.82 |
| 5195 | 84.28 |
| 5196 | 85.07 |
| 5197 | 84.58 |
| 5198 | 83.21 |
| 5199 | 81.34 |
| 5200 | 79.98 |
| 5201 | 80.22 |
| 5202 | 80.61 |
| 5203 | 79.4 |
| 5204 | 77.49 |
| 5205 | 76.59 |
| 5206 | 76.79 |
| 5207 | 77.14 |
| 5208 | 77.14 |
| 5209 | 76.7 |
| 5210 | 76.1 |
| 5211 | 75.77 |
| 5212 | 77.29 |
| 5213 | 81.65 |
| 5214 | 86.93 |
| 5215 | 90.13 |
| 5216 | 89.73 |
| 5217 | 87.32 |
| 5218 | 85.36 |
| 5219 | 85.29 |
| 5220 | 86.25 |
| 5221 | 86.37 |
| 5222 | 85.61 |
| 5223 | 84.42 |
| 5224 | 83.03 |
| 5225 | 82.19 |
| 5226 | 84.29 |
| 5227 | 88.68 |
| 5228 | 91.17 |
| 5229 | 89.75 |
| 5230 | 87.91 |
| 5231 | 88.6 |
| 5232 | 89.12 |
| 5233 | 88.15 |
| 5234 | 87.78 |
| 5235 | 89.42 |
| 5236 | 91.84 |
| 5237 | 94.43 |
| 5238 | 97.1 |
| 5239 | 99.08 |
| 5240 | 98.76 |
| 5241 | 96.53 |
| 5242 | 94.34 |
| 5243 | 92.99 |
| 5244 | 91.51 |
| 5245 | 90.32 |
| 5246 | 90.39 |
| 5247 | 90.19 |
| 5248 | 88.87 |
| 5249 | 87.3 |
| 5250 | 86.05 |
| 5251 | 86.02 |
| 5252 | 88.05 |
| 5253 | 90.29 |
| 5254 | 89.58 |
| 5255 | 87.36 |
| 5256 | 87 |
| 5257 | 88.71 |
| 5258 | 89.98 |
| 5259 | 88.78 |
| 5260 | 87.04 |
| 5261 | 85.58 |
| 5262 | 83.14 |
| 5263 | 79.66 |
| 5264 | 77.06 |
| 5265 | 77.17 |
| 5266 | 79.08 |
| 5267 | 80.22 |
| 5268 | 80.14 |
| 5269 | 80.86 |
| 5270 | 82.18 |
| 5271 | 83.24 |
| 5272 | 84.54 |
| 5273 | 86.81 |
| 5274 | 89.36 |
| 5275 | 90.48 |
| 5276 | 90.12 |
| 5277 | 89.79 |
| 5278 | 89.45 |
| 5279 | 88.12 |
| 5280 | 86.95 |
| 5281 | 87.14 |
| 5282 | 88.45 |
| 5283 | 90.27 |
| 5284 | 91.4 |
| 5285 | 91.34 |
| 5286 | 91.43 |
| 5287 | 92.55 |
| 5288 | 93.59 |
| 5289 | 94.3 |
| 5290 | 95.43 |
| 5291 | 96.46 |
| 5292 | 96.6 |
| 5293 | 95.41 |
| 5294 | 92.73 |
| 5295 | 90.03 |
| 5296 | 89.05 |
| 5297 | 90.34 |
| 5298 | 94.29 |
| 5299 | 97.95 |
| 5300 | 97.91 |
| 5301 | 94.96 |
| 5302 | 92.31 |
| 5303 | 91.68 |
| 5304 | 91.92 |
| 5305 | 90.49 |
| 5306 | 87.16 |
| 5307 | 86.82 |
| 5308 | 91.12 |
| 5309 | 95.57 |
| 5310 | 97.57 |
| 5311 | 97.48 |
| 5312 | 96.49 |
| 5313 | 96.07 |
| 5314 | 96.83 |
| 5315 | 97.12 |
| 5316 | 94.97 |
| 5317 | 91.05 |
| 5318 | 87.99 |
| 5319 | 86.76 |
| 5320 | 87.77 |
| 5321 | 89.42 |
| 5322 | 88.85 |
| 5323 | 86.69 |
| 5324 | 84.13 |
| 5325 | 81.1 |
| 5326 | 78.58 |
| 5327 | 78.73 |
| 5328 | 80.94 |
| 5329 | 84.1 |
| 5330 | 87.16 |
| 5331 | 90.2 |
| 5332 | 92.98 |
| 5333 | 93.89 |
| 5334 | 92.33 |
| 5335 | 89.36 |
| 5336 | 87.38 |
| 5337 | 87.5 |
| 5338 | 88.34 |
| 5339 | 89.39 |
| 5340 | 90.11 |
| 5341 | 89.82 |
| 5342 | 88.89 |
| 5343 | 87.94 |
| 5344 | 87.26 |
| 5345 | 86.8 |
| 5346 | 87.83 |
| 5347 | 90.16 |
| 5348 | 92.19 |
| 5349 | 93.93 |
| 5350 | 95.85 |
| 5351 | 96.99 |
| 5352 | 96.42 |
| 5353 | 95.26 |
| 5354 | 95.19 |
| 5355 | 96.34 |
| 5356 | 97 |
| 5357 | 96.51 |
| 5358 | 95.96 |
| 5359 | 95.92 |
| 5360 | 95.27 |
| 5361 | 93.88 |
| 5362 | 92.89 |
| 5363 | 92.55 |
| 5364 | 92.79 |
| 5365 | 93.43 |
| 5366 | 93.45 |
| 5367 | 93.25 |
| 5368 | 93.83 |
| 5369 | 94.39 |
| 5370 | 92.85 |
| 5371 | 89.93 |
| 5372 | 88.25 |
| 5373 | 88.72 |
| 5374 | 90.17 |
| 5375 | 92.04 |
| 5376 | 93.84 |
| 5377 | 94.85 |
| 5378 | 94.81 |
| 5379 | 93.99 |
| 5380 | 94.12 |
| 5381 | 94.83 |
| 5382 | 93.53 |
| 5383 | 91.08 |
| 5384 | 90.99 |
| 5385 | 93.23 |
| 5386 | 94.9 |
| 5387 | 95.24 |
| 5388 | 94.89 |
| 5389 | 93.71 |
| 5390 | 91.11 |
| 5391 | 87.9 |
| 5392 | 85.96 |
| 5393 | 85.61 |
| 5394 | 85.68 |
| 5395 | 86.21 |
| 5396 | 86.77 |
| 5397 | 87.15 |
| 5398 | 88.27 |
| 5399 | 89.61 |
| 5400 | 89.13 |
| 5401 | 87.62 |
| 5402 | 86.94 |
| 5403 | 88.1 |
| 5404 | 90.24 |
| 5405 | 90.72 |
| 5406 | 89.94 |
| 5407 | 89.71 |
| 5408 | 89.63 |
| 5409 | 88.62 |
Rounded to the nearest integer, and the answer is 5980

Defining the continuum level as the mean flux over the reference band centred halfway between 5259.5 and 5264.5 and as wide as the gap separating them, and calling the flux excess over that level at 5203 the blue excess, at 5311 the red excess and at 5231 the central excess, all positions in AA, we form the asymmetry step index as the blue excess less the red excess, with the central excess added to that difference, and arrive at -12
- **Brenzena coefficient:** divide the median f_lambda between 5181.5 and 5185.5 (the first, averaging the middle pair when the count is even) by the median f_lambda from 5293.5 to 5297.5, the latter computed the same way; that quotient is 0.75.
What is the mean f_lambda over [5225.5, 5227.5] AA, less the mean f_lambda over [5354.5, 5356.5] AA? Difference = -10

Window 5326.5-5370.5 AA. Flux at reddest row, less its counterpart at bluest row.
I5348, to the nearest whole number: 14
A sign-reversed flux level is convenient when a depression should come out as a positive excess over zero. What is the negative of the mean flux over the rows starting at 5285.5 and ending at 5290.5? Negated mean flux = -93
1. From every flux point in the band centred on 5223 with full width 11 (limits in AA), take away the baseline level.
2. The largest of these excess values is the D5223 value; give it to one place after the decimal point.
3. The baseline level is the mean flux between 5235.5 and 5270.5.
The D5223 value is 3.2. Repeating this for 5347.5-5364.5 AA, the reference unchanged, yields 9.1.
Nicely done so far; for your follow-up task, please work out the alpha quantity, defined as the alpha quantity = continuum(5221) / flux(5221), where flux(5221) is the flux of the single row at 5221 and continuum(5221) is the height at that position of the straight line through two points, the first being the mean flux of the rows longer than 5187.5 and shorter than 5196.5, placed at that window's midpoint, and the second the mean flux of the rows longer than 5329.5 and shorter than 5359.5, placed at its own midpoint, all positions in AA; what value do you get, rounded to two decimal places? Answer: 0.96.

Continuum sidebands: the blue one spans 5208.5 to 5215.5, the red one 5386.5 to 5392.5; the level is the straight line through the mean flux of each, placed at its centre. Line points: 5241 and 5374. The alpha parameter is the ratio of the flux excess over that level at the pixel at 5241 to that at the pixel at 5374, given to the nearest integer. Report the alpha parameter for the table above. -40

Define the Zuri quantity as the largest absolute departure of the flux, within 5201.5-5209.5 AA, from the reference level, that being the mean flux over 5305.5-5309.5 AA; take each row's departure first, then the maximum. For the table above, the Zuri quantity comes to 14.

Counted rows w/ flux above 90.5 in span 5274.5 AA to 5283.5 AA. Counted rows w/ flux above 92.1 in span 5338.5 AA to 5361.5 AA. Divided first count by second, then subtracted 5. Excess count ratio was -5.0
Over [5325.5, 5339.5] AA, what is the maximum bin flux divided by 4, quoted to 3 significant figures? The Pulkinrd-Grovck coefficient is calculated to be 23.5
